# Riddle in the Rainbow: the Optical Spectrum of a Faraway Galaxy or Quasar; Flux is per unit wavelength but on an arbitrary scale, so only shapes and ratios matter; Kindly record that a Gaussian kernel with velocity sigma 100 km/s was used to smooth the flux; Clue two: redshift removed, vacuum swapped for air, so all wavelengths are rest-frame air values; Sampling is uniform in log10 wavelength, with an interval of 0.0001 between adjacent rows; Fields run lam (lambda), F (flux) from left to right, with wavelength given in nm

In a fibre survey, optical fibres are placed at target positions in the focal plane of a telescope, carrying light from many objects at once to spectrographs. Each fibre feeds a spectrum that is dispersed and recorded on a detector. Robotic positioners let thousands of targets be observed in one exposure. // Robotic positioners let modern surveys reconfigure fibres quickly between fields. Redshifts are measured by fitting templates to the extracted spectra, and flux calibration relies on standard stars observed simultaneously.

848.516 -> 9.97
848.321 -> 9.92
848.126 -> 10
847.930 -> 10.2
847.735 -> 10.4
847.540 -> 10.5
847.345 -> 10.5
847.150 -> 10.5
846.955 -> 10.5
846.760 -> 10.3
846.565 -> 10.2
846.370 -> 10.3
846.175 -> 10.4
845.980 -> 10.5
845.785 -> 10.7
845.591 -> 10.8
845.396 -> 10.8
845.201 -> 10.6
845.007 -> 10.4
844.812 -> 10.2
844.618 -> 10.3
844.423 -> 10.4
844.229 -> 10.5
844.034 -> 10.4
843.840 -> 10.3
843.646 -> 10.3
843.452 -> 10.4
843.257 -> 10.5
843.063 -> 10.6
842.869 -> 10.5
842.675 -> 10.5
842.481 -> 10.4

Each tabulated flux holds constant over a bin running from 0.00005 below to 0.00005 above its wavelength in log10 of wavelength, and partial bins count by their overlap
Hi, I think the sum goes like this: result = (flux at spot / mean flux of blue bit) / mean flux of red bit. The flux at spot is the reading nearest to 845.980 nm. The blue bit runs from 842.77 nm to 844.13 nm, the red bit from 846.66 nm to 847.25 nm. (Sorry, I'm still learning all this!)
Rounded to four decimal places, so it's 0.0965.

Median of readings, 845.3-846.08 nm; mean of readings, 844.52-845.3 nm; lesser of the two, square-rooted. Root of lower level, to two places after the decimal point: 3.22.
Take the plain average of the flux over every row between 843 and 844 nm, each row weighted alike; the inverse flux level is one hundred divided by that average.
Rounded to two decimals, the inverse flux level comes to 9.60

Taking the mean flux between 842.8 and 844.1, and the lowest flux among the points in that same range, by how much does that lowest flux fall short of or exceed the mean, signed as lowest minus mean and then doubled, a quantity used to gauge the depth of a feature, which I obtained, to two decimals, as -0.26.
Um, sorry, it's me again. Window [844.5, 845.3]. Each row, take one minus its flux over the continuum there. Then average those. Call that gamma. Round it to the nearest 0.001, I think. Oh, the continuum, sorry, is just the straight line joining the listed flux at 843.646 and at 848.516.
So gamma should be -0.016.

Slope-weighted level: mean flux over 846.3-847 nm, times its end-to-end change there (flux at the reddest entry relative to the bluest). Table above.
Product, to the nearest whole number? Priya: 2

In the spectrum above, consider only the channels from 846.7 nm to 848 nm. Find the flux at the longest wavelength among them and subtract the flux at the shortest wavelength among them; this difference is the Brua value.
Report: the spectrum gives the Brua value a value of -0.10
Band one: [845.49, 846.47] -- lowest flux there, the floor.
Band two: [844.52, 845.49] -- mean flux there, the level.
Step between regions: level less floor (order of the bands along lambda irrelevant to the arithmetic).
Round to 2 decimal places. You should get 0.16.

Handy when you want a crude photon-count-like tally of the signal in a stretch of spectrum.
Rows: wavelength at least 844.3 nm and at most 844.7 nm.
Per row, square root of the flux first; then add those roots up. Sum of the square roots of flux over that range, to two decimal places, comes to 6.43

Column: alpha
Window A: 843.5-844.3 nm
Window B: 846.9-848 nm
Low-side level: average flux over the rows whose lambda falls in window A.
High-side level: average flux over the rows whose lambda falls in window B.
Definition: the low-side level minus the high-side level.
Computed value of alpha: -0.1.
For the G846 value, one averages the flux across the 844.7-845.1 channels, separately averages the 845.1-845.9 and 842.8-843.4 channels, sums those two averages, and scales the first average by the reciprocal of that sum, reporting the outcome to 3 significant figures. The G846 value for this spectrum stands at 0.485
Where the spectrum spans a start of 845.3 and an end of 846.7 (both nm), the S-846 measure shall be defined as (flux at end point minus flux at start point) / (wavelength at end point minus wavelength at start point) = -0.51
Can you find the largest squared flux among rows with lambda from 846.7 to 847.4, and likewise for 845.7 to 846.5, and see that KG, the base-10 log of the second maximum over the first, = 0.016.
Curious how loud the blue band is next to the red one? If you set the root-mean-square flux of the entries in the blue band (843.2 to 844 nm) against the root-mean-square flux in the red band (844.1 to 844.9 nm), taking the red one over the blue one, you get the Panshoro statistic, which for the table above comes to 1.00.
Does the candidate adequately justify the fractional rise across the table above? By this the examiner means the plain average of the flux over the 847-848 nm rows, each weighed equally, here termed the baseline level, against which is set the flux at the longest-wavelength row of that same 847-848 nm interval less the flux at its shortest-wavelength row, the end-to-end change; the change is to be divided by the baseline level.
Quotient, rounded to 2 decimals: -0.03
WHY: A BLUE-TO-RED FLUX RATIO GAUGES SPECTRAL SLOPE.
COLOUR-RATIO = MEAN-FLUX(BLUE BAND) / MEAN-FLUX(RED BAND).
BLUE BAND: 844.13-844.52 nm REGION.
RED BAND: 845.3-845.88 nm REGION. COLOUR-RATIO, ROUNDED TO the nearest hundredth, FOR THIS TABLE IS 0.97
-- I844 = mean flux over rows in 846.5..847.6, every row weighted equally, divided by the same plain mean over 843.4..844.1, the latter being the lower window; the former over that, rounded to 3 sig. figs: 1.01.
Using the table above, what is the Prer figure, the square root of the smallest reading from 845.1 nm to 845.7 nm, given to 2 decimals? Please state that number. 3.26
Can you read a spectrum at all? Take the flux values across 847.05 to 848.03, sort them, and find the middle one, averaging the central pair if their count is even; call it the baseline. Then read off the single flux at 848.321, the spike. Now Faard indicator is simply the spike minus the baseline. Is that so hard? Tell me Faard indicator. -0.58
